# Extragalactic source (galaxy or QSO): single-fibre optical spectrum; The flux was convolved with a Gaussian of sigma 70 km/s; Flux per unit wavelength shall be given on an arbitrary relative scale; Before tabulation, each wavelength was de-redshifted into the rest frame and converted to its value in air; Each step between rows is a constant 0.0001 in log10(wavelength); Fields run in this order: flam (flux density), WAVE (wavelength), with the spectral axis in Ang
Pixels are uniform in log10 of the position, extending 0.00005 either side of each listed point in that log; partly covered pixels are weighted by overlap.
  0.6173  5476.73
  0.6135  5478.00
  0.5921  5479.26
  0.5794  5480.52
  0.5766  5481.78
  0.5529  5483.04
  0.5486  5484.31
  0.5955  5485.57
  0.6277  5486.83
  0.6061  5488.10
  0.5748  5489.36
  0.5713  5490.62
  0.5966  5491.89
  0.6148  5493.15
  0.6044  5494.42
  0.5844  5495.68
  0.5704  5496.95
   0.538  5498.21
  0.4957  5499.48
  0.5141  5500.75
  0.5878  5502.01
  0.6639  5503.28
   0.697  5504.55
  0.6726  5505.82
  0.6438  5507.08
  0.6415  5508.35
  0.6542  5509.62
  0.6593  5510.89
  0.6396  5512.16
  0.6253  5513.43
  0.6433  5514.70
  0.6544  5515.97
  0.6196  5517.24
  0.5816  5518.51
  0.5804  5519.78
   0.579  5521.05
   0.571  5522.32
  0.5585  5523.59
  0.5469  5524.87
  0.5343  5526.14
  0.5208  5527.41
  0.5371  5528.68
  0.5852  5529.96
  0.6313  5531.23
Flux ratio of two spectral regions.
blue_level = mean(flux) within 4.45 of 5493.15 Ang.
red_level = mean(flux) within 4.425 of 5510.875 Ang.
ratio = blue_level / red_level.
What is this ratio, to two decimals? 0.91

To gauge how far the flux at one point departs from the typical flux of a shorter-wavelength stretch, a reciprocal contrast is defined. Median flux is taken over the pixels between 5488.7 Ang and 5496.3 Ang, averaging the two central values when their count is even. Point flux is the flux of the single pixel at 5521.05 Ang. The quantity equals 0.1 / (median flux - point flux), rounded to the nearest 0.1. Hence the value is 8.7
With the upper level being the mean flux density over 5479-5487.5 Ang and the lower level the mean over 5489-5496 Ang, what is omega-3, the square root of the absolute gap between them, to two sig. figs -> 0.10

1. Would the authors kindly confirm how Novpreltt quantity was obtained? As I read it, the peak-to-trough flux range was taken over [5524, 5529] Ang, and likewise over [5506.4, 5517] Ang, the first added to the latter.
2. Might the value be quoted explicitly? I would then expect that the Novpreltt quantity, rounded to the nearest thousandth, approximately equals 0.060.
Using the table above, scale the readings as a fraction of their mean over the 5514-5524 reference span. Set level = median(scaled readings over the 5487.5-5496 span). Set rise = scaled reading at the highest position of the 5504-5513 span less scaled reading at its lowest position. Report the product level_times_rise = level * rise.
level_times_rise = -0.10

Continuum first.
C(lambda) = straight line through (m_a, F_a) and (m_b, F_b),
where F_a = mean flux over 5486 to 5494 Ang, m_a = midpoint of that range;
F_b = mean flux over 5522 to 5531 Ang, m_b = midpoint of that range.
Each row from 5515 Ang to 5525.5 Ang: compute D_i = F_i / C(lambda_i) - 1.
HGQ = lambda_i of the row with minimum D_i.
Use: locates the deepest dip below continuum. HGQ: 5524.87 Ang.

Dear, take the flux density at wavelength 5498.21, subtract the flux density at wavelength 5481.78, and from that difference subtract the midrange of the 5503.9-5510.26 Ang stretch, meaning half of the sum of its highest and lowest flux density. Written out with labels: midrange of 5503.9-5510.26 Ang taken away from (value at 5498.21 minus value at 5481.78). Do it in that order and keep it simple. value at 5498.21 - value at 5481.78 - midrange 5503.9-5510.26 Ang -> -0.71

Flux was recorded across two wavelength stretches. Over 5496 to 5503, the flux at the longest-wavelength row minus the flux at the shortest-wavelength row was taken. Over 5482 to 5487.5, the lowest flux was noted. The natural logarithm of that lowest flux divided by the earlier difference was 3.5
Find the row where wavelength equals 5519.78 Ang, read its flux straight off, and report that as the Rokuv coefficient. 0.5804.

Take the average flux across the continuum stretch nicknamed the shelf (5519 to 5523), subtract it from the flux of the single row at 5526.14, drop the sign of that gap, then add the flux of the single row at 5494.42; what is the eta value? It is 0.65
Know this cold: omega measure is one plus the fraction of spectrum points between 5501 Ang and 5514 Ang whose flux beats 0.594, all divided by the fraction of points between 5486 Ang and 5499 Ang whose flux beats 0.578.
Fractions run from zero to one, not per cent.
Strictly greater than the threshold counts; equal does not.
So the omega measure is 3.2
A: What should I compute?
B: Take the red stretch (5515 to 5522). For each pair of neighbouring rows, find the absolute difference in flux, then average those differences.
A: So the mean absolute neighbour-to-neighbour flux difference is 0.019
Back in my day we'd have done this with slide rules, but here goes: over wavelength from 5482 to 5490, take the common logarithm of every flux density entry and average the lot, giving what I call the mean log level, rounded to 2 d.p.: -0.23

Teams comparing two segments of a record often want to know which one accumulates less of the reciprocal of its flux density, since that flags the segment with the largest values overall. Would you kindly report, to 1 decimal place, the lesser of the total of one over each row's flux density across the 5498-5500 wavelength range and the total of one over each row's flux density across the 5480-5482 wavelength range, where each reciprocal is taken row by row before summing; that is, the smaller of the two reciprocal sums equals 3.5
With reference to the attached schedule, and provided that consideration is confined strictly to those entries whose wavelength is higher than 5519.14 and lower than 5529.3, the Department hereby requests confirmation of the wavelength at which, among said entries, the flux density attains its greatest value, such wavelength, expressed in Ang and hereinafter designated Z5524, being 5519.78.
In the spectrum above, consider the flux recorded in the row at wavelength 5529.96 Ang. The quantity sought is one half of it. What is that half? 0.293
